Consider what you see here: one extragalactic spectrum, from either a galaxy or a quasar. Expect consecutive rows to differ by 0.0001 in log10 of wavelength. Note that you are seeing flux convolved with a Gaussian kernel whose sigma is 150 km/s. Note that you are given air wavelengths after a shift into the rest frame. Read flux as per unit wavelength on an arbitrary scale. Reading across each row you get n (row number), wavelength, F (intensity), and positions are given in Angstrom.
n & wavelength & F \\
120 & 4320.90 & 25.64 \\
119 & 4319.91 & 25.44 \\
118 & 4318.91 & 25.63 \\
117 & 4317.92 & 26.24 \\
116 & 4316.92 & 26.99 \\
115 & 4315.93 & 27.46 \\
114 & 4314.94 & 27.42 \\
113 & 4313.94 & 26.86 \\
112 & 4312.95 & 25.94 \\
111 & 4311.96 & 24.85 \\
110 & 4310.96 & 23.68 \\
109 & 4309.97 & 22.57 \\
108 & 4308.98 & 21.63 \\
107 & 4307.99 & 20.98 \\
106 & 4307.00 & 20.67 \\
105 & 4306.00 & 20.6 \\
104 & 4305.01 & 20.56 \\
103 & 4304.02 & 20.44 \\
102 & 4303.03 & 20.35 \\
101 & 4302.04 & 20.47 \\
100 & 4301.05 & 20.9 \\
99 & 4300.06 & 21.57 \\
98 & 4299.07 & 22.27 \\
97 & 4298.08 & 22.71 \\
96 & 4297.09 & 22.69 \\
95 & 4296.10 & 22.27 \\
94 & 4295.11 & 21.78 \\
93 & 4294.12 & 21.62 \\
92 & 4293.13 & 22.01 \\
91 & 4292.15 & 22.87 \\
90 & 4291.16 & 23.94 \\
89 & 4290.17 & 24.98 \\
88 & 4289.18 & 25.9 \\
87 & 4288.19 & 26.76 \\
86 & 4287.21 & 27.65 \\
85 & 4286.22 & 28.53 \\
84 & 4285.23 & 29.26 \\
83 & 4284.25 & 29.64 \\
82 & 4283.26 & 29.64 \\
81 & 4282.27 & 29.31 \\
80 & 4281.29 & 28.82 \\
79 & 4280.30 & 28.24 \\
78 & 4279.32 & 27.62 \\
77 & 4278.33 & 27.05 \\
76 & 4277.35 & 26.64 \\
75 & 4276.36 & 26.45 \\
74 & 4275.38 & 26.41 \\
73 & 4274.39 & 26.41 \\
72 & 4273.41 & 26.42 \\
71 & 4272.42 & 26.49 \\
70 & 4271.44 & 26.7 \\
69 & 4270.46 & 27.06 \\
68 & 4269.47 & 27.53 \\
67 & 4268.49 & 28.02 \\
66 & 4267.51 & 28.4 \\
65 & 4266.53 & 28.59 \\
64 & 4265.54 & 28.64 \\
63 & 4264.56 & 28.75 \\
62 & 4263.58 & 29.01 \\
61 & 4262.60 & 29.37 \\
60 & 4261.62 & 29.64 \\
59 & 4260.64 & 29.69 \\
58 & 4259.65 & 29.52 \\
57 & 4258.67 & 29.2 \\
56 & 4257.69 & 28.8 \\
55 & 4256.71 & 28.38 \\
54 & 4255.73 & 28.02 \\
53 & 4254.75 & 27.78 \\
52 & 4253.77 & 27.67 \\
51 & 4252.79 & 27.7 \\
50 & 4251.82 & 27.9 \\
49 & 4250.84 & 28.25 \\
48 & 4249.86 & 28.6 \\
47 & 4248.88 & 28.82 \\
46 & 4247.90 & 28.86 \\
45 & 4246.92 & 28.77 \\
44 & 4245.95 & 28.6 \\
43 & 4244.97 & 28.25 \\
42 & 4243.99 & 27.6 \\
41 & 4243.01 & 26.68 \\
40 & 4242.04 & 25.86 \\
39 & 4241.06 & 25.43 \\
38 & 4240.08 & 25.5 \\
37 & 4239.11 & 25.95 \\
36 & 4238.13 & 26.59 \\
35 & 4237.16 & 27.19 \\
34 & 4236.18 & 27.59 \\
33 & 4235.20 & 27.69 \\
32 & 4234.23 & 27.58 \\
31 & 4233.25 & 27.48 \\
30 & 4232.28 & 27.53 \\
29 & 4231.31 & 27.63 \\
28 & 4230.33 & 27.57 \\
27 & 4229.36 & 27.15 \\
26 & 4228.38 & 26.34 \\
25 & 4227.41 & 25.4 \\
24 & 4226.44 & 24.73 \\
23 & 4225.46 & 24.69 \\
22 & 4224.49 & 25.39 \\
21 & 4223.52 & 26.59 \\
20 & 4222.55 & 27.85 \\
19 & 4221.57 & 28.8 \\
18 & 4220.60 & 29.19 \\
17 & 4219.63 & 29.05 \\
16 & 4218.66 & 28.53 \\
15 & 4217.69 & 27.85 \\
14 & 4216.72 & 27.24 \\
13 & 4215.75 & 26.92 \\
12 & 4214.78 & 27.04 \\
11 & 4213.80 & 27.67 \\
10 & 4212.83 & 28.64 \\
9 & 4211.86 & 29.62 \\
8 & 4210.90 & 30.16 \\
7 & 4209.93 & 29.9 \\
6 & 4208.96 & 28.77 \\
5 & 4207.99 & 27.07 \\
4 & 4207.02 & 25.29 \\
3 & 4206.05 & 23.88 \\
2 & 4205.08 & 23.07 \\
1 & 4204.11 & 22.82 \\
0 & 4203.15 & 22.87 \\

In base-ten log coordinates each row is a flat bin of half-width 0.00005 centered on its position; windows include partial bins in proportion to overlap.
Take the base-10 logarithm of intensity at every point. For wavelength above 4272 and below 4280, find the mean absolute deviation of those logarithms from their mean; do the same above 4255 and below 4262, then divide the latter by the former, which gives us 1.6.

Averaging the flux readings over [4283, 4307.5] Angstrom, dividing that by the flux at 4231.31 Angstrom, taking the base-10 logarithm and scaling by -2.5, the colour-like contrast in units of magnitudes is 0.17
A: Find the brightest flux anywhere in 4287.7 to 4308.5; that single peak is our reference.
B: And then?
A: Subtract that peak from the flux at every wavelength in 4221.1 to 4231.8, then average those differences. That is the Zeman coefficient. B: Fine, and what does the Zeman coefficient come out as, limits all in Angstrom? -0.2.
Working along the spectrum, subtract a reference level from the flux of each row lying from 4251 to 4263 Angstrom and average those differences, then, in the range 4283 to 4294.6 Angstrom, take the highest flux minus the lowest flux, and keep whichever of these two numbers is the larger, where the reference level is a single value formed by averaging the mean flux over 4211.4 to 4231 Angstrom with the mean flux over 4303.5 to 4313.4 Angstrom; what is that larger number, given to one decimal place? 8.0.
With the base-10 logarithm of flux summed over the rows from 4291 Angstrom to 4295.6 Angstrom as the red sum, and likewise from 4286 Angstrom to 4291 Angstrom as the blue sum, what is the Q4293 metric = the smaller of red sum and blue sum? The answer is 6.75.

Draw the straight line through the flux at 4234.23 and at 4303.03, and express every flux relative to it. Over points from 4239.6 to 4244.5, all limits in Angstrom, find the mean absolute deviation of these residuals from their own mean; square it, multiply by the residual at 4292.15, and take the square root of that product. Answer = 1.0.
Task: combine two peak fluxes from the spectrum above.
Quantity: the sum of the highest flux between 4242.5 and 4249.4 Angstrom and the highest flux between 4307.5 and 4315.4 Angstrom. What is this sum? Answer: 56.3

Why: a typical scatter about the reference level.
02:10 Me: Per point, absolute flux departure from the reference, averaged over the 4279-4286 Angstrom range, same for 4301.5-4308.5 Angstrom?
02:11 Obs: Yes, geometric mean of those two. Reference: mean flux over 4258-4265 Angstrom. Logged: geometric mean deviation 2.2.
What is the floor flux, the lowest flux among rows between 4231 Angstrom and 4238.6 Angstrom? 26.59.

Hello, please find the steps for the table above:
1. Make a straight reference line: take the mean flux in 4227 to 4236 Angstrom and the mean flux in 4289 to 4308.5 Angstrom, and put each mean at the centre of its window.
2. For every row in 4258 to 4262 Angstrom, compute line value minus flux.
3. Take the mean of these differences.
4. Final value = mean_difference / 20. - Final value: -0.23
